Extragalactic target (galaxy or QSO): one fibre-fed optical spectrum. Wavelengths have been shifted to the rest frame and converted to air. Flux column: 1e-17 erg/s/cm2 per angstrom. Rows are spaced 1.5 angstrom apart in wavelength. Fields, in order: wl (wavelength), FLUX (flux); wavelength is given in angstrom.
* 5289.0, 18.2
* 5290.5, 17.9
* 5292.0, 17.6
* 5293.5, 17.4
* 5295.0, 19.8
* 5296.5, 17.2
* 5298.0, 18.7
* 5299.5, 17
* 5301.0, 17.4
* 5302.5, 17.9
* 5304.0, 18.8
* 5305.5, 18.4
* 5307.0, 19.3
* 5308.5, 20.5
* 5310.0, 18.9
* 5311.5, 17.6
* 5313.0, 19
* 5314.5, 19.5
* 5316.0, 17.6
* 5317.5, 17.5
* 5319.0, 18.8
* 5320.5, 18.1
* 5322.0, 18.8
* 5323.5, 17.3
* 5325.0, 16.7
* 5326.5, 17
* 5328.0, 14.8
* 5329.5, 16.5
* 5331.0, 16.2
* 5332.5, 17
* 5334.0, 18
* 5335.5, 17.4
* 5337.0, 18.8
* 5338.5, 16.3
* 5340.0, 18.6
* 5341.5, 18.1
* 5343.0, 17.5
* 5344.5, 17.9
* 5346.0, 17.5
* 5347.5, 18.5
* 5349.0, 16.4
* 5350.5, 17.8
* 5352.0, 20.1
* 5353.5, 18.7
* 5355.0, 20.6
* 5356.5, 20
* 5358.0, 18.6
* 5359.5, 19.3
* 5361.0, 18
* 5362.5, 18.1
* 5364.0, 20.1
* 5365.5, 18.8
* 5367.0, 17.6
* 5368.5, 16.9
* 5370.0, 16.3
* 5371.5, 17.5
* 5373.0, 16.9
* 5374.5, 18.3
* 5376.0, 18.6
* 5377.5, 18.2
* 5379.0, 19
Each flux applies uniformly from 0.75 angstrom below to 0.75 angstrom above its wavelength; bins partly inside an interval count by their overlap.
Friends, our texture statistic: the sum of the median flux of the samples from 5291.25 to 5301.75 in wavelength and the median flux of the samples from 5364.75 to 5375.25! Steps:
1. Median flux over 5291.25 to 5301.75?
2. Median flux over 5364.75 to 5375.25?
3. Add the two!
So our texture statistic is 34.9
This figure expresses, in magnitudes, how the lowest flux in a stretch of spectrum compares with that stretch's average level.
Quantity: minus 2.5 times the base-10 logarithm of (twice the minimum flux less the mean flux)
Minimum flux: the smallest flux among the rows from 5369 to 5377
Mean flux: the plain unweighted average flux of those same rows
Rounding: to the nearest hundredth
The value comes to -2.95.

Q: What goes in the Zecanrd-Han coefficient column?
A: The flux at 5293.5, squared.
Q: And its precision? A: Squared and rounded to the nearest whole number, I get 303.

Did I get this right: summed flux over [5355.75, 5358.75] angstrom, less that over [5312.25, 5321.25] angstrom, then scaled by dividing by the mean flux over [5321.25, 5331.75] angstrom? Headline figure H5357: -4.3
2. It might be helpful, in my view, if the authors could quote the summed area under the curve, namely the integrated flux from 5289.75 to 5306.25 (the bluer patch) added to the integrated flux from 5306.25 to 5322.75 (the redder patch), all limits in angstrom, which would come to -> 606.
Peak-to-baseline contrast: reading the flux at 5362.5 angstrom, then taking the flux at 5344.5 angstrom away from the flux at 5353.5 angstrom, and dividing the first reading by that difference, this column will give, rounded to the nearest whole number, 23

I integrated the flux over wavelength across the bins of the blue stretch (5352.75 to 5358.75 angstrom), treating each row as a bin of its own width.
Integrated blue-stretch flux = 117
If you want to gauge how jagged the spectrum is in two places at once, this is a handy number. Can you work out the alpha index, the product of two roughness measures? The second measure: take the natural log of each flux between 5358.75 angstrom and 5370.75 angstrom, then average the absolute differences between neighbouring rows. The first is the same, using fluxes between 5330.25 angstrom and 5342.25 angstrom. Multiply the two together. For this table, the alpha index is 0.0041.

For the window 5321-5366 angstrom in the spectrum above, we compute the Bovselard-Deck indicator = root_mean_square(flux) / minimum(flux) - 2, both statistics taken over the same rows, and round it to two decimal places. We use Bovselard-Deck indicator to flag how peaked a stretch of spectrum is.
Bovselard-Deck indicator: -0.78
